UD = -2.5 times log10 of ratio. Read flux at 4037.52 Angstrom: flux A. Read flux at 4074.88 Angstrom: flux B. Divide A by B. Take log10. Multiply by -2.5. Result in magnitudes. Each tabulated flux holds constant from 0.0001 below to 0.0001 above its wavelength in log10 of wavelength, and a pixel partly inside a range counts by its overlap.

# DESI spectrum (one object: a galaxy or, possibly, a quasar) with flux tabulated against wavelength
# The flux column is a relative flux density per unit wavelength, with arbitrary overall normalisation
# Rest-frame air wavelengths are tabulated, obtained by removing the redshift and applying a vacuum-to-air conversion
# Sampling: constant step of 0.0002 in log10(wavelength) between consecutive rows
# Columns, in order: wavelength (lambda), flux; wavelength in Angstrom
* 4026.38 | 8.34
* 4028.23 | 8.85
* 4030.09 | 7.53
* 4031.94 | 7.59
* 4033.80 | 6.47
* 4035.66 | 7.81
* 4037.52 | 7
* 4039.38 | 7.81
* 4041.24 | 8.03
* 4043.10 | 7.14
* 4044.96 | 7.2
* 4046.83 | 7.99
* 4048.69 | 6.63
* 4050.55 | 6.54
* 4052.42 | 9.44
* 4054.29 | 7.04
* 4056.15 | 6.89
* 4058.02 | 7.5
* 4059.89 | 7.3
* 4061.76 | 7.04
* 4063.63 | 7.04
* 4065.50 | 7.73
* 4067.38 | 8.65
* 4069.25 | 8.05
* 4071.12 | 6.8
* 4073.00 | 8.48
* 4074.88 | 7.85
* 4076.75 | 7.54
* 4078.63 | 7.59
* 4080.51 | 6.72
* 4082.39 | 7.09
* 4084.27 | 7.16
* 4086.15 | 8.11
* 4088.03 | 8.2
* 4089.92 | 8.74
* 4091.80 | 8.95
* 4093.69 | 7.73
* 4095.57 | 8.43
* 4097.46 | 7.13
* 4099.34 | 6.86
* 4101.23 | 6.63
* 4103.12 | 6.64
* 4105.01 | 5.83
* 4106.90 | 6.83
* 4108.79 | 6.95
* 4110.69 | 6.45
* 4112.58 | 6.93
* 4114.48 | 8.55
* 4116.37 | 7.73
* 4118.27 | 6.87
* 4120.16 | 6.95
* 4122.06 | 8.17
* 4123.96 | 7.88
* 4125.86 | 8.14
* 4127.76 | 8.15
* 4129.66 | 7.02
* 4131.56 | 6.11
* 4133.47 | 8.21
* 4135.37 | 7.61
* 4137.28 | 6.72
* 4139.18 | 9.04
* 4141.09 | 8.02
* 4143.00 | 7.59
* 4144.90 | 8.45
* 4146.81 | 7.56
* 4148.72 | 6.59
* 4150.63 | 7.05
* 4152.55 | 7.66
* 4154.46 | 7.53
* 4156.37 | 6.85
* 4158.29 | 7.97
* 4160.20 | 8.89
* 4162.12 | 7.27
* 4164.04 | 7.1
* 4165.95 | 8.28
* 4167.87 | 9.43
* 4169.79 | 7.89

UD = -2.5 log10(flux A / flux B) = 0.12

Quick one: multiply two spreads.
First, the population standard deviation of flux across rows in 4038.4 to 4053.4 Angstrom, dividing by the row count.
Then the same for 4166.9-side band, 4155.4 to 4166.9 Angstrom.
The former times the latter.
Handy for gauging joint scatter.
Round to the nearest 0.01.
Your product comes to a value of 0.63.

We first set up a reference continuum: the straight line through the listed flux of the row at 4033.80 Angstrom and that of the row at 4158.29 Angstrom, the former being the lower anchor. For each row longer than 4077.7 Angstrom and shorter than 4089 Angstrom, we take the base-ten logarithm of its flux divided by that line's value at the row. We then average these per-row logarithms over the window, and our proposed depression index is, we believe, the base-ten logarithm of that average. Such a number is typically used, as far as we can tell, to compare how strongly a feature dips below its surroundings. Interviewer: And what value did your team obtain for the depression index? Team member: -1.63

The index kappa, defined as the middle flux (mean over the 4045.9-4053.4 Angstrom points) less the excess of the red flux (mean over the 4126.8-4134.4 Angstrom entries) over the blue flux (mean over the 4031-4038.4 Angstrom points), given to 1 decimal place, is 7.5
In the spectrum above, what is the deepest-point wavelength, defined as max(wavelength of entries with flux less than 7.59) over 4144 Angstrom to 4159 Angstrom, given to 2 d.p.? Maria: 4156.37 Angstrom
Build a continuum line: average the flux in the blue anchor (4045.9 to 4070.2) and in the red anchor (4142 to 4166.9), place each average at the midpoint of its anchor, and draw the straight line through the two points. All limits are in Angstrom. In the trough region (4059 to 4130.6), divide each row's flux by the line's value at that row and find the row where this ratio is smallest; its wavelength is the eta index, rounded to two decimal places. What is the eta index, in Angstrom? 4105.01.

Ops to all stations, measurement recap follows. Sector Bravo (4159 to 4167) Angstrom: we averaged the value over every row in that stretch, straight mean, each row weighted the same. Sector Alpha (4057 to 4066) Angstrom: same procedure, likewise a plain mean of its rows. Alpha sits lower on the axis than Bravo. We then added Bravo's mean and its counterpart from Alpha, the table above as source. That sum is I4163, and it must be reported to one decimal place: 15.2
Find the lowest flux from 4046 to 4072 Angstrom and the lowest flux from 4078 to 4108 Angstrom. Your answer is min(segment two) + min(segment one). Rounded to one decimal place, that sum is 12.4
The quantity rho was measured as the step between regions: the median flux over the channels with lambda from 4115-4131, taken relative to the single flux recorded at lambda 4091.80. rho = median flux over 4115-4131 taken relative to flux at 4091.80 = -1.1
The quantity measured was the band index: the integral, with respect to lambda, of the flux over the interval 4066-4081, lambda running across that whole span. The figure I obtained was 116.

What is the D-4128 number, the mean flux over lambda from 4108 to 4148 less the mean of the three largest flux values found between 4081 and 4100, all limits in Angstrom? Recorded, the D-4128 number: -1.13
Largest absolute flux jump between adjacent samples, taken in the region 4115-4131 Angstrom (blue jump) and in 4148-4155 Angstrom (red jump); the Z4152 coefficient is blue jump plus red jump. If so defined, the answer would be 1.8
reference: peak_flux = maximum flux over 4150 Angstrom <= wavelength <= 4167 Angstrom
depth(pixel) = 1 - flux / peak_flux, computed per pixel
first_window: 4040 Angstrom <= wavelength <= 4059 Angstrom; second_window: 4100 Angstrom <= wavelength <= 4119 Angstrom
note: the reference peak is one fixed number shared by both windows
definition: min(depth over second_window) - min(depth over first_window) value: 0.10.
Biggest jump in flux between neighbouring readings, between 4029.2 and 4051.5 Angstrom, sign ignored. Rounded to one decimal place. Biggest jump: 1.4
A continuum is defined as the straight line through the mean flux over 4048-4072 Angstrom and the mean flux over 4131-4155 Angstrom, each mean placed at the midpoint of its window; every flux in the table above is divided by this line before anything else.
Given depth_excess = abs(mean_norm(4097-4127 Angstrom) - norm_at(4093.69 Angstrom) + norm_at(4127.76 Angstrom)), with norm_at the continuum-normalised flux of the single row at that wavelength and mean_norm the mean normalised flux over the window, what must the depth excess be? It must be 1.00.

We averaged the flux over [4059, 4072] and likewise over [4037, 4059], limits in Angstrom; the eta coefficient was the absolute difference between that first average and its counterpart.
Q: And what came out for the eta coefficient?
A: 0.08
